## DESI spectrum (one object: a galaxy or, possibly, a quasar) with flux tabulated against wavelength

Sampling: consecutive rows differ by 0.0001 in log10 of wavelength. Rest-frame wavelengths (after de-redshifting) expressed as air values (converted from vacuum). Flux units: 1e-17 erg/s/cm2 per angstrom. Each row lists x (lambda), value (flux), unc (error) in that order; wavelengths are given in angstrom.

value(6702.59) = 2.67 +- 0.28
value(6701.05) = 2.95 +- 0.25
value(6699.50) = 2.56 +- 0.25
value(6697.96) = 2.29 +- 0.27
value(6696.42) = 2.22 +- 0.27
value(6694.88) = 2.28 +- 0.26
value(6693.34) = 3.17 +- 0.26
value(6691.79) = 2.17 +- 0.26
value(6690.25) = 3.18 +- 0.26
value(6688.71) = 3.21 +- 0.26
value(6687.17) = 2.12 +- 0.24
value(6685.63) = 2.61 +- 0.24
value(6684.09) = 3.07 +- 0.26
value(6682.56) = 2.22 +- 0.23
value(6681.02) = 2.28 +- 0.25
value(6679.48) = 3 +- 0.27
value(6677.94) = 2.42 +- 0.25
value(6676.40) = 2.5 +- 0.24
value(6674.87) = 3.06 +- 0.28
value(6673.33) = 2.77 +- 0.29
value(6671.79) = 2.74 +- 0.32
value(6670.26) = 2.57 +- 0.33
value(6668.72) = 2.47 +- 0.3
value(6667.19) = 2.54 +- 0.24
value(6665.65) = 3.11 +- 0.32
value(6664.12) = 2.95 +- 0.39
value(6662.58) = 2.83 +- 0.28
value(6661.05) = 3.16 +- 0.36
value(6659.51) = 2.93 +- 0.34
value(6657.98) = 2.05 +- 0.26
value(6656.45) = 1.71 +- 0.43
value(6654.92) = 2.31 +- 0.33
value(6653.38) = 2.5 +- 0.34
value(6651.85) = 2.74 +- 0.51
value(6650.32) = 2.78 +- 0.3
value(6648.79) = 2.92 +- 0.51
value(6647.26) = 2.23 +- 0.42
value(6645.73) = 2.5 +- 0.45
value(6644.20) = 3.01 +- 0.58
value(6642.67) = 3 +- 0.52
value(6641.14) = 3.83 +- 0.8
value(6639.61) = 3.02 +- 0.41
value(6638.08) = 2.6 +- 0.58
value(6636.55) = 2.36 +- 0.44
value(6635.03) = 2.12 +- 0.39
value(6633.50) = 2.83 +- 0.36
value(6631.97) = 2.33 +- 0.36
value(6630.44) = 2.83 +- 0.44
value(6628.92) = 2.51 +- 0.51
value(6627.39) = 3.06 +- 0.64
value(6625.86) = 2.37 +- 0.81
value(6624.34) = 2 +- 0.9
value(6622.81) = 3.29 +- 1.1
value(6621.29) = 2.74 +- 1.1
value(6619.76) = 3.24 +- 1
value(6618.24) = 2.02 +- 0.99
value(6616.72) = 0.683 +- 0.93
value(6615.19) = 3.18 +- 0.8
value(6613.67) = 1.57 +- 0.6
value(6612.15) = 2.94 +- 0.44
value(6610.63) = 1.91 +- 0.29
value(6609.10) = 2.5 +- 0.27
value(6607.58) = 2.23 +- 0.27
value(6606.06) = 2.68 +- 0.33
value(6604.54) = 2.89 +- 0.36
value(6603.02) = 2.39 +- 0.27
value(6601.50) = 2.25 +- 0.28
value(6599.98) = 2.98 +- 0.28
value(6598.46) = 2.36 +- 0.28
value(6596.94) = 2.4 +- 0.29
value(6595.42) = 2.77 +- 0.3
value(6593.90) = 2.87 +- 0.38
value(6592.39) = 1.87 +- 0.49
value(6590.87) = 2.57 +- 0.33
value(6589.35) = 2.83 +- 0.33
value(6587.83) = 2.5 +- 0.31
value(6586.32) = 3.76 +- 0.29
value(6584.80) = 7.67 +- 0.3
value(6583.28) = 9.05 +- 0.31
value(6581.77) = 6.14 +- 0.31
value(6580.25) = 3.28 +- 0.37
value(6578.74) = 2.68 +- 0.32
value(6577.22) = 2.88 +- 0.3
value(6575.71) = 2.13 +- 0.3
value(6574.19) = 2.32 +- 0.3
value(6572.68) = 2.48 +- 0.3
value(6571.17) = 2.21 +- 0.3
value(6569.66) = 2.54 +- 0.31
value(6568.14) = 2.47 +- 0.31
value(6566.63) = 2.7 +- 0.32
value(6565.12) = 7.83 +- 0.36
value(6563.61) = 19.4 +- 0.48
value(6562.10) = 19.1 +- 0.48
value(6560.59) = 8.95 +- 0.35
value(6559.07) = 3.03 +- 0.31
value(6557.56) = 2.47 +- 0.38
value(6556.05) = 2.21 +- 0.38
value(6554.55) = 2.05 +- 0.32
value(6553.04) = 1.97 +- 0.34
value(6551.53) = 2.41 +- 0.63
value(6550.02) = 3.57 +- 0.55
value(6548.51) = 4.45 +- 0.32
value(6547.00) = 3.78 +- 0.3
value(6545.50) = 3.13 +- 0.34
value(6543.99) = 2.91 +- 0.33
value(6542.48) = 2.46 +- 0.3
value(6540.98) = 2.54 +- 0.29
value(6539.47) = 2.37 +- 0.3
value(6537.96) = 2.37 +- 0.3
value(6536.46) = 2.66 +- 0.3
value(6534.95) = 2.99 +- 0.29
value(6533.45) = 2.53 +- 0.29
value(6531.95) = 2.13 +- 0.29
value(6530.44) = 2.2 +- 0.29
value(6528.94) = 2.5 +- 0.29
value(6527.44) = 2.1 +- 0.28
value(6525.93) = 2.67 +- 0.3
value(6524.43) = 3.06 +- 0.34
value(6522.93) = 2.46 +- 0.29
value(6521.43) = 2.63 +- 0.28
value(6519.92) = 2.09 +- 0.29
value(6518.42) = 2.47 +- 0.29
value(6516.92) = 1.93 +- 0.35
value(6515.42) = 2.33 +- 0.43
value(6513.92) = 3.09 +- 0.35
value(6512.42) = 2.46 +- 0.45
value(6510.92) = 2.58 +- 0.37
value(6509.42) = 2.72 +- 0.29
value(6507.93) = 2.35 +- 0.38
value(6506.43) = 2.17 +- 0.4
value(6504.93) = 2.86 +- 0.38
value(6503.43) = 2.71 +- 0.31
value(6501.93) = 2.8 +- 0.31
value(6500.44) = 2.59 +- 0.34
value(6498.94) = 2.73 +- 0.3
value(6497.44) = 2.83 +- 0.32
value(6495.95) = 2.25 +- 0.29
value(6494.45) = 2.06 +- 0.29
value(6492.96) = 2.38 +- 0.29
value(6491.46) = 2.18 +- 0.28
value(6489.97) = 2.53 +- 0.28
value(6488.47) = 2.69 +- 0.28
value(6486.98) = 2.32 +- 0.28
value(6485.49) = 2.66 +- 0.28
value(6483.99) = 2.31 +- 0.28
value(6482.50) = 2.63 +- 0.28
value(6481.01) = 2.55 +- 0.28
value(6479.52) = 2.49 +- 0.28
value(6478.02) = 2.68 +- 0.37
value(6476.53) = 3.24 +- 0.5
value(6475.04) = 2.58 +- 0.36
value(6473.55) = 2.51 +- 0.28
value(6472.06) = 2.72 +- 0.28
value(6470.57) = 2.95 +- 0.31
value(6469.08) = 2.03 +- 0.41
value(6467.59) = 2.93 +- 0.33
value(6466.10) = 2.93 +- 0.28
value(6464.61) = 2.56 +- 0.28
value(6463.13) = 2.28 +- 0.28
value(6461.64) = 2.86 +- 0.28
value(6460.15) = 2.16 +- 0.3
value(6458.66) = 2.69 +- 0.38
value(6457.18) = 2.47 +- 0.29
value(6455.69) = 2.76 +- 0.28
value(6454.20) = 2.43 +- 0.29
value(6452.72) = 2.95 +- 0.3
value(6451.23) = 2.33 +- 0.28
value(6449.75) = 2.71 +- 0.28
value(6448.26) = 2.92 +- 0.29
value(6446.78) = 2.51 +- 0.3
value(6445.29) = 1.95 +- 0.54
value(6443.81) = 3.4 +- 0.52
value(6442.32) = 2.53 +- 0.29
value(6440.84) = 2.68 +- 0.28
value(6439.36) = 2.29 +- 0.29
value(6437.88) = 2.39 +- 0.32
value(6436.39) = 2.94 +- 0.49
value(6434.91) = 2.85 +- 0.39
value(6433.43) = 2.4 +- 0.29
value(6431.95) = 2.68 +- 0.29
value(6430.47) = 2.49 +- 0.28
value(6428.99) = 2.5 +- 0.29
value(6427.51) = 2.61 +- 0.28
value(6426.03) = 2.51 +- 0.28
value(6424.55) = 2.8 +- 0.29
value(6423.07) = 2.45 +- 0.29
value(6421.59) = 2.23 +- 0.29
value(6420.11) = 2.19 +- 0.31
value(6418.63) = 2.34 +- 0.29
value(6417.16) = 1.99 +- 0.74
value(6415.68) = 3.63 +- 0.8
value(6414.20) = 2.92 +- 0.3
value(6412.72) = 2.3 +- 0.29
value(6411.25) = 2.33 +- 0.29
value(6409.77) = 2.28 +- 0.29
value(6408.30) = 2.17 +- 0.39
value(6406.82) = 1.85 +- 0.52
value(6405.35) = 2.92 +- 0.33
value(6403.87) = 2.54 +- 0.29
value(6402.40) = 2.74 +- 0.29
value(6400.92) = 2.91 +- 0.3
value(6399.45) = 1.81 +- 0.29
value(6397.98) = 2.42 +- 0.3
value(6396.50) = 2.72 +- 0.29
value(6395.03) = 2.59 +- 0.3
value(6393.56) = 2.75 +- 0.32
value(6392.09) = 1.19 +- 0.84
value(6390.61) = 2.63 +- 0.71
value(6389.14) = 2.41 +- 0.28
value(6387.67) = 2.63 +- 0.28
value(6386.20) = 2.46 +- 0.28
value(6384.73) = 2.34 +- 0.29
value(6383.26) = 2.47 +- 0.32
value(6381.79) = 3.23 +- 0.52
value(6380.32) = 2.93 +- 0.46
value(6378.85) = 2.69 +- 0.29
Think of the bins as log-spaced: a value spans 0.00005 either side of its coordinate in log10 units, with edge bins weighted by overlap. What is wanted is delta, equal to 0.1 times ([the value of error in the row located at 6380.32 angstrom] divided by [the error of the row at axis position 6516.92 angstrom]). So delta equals 0.13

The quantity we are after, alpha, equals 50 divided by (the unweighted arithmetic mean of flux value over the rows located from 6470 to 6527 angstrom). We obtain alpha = 19.5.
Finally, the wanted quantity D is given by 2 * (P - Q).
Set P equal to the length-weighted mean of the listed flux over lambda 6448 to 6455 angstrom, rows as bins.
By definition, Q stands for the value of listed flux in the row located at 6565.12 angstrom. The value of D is -10.4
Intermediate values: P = 2.7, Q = 7.83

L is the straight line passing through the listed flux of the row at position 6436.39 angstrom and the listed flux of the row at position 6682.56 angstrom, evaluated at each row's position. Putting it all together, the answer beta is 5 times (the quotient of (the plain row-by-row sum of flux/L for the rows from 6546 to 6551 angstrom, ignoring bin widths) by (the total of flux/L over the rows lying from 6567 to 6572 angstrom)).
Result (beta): 8.0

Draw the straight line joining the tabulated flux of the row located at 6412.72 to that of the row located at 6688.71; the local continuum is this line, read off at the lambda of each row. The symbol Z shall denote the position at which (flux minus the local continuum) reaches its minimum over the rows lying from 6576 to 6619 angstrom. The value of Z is 6616.72 angstrom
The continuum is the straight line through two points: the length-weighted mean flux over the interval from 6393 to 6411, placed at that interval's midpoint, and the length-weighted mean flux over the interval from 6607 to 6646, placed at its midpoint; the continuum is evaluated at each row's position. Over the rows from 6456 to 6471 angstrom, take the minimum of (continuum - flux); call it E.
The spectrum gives -0.5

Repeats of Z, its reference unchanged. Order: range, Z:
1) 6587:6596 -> 6592.39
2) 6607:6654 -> 6616.72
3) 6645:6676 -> 6656.45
